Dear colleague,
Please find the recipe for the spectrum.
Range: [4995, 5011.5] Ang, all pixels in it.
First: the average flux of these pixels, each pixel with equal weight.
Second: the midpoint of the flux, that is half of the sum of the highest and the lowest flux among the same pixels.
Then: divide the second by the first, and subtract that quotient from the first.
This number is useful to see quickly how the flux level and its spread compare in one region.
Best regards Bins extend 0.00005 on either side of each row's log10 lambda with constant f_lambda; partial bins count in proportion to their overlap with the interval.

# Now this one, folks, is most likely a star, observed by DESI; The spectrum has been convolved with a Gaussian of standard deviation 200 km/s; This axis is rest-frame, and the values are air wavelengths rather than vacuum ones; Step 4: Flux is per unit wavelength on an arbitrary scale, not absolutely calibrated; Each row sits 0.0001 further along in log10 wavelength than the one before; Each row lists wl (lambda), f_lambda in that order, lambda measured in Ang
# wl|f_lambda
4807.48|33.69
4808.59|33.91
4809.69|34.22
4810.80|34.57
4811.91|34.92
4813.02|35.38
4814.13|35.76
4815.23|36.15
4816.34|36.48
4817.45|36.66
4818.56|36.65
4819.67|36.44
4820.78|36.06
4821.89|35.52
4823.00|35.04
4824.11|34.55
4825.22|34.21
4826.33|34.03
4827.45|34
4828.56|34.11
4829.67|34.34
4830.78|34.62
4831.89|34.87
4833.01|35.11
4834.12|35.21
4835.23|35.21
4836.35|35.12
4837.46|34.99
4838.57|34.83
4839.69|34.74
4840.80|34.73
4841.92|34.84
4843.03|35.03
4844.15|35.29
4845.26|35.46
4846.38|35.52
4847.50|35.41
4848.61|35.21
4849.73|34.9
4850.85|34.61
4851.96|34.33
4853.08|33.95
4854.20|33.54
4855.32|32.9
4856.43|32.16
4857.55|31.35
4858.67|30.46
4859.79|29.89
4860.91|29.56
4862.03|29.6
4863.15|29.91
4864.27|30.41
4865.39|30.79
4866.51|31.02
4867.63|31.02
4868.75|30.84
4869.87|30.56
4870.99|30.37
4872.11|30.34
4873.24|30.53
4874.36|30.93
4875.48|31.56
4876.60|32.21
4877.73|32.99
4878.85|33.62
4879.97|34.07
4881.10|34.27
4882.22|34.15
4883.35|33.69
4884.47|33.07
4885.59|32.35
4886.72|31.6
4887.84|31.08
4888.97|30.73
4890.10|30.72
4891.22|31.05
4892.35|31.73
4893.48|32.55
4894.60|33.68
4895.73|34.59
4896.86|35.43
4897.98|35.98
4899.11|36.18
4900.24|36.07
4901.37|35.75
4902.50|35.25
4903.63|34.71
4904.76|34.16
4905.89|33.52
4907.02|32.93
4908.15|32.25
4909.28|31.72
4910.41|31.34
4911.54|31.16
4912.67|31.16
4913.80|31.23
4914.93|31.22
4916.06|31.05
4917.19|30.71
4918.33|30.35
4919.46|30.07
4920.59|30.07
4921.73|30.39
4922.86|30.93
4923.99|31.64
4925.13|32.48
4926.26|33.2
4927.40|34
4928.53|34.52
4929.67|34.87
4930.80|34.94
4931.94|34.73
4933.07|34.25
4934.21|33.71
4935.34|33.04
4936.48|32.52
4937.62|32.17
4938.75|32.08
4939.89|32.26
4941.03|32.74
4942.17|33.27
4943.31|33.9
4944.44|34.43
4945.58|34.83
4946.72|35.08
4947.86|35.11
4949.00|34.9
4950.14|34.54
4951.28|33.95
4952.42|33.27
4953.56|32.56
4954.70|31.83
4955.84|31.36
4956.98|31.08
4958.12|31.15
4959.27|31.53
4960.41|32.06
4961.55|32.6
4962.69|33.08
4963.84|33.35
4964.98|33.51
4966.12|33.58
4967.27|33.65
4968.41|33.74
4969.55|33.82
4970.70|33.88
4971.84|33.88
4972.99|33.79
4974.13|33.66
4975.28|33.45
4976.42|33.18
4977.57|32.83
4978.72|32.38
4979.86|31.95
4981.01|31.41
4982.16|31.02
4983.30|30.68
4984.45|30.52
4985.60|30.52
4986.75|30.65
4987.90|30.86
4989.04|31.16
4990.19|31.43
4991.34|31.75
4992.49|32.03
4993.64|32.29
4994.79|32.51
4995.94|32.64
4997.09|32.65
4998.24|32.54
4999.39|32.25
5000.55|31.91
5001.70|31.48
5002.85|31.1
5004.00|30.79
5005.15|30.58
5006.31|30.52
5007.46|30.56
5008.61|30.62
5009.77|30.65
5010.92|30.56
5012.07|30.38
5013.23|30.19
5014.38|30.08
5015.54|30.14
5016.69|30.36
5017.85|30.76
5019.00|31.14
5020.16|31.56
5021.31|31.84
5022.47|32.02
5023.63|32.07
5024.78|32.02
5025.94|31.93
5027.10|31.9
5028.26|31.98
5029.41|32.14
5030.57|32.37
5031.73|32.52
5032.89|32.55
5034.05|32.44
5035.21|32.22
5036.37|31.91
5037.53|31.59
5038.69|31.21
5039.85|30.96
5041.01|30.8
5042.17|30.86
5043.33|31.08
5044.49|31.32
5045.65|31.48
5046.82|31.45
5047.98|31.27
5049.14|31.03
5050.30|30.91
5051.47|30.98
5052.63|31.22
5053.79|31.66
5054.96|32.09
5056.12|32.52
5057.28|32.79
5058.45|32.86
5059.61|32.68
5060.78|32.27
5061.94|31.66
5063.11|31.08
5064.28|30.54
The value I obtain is 30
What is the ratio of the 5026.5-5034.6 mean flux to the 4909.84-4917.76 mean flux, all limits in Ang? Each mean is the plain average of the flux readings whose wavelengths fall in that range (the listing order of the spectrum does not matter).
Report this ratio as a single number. 1.04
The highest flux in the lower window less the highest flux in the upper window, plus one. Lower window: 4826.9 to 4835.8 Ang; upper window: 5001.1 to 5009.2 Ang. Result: 4.7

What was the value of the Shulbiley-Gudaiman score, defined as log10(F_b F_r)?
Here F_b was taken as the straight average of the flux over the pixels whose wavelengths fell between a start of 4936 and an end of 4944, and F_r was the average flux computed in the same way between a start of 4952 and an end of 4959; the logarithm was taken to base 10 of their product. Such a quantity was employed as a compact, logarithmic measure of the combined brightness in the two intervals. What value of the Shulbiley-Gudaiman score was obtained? 3.02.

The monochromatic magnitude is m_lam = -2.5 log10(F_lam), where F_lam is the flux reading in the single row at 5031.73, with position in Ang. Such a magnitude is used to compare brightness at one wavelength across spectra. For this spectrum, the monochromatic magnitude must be -3.78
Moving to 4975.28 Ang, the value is -3.81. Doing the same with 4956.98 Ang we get -3.73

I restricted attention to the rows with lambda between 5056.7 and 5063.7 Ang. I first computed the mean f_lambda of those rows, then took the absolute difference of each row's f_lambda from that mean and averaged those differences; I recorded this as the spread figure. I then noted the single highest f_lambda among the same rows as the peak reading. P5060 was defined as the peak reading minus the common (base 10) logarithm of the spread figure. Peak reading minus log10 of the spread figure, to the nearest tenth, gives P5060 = 33.1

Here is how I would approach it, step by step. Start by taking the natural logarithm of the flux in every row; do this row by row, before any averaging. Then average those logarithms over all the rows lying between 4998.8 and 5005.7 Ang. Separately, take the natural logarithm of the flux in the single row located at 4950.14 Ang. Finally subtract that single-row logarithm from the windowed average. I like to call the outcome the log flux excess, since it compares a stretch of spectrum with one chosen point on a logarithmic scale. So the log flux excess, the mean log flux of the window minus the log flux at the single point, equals -0.10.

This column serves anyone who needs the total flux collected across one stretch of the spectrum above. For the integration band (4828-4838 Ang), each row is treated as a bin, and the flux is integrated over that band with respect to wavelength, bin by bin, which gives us 349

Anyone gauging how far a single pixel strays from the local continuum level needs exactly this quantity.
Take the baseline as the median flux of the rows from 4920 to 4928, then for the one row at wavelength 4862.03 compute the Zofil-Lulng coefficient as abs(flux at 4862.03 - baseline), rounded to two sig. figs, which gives 2.0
